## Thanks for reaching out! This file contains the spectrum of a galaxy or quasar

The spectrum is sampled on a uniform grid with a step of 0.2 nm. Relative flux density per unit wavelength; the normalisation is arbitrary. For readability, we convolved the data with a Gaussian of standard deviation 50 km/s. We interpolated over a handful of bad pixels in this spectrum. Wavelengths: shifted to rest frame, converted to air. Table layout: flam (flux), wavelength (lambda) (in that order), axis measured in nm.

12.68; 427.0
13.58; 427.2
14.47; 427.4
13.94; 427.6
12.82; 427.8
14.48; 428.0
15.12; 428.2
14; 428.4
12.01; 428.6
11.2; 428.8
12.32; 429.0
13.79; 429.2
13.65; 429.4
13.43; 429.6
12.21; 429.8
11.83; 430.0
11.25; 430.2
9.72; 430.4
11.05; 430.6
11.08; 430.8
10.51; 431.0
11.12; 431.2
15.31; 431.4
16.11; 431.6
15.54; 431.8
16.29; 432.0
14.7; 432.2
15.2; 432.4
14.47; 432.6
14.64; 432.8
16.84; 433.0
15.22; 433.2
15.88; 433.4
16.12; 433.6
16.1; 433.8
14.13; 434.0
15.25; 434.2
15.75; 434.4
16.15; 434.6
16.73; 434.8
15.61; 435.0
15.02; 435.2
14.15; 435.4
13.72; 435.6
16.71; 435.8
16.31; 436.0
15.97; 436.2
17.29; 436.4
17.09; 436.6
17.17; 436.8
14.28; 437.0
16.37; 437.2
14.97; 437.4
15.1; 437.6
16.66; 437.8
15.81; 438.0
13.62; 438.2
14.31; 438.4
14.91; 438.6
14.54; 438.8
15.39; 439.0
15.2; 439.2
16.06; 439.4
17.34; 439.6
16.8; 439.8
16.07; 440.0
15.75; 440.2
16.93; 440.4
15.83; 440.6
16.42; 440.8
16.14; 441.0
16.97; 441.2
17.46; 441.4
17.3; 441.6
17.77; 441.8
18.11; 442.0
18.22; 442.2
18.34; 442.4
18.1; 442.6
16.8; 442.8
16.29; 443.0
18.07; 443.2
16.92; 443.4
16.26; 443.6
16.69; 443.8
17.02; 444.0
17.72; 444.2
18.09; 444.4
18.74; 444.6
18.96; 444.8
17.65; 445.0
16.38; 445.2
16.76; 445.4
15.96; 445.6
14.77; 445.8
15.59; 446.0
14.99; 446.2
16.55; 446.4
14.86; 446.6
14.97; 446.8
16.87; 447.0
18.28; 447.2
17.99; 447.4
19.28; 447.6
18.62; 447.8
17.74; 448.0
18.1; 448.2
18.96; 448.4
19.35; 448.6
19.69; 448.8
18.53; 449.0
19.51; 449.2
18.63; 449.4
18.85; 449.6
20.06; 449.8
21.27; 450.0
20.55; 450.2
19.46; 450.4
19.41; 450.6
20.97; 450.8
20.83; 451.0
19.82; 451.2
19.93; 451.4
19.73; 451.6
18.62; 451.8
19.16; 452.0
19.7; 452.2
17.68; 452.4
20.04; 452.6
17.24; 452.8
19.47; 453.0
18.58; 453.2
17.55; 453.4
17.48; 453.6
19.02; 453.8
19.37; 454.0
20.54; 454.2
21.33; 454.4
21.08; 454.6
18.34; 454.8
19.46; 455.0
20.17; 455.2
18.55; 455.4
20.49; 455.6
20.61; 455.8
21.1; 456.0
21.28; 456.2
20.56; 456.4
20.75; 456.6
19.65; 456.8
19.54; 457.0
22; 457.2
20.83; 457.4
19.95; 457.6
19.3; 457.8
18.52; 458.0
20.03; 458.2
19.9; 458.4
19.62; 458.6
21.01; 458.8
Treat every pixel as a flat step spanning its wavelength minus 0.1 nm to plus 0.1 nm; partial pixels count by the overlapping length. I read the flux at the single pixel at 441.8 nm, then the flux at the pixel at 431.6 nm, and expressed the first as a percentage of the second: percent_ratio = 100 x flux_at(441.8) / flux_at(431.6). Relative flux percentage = 110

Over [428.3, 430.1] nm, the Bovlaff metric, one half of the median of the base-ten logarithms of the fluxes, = 0.55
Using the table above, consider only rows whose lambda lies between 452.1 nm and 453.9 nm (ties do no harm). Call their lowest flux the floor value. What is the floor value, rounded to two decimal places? 17.24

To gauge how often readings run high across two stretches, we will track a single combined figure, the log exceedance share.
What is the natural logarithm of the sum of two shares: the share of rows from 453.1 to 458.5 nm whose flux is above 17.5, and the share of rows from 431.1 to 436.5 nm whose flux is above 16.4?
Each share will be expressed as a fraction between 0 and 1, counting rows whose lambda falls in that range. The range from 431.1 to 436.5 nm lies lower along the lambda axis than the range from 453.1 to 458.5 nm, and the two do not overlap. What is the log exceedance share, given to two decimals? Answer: 0.11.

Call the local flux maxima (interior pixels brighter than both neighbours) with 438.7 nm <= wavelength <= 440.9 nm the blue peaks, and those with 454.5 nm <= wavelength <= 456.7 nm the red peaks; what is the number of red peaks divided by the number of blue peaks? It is 0.7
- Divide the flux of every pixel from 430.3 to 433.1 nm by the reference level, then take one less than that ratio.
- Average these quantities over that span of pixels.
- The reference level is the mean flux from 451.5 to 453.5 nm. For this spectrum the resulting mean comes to -0.27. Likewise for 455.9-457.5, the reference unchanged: 0.10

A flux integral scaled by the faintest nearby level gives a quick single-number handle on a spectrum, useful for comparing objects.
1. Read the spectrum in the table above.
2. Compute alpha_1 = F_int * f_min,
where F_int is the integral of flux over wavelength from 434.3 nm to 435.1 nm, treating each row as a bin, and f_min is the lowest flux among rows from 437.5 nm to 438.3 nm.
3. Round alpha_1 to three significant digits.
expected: 175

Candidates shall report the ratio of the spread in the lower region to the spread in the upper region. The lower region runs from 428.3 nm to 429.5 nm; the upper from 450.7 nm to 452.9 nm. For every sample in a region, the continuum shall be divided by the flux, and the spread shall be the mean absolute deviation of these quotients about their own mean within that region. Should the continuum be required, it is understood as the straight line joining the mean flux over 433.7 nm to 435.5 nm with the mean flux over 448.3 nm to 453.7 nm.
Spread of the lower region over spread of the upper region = 1.6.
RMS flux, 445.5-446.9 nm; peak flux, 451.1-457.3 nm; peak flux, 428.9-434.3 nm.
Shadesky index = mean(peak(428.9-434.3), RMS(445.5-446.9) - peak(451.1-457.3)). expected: 5.1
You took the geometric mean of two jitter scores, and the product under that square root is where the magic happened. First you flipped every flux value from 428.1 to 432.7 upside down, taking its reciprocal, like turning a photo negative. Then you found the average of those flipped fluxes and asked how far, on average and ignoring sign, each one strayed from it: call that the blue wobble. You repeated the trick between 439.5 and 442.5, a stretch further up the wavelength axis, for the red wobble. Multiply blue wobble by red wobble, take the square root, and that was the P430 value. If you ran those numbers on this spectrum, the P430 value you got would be 0.0051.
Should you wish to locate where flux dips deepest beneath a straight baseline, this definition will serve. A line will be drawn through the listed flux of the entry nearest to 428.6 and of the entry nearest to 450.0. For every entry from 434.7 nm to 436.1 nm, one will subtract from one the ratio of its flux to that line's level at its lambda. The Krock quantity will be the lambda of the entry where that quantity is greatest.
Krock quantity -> 435.6 nm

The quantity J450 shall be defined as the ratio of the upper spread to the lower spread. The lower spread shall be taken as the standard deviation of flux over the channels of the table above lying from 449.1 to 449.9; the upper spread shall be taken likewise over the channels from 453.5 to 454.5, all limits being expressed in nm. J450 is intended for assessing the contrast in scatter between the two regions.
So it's 2.3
